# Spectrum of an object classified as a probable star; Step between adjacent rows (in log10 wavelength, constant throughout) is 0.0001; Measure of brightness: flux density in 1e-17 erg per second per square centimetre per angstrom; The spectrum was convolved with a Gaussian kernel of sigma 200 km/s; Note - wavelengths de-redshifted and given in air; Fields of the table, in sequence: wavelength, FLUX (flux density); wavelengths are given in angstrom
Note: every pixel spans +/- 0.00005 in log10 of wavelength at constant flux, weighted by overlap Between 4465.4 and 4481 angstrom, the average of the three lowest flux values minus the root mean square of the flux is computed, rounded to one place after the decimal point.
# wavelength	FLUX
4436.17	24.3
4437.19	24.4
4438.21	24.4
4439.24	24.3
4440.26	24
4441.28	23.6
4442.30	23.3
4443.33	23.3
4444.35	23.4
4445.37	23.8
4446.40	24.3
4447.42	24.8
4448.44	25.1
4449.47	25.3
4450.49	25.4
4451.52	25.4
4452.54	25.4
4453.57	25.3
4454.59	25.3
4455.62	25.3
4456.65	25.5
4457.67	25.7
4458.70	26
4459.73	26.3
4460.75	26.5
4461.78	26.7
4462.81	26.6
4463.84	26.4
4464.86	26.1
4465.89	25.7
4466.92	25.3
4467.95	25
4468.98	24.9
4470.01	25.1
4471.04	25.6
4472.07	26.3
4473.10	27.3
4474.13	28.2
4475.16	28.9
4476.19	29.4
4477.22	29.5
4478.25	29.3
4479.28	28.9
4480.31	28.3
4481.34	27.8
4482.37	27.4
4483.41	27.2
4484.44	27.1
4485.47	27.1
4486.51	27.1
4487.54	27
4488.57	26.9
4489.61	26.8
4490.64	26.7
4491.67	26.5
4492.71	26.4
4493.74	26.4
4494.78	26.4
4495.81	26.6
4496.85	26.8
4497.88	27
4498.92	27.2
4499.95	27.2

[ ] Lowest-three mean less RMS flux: -2.2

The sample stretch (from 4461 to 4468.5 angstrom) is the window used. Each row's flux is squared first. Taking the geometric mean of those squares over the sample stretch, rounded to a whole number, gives 674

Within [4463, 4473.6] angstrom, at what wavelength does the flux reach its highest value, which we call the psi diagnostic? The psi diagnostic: 4473.10 angstrom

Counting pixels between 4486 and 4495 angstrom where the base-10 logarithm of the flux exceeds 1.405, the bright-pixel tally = 9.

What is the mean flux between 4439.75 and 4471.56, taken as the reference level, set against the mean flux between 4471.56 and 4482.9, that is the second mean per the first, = 1.12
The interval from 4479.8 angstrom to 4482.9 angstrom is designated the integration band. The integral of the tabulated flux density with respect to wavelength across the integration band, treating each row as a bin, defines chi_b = 86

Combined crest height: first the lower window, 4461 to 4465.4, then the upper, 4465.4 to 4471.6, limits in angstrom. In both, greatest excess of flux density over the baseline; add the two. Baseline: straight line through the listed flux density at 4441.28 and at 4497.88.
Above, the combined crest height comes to 2.5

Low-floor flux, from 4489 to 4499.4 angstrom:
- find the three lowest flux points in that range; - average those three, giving 26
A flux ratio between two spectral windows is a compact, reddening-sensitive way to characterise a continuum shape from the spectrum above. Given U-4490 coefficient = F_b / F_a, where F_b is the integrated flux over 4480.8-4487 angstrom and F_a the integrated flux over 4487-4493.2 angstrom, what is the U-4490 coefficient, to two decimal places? 1.02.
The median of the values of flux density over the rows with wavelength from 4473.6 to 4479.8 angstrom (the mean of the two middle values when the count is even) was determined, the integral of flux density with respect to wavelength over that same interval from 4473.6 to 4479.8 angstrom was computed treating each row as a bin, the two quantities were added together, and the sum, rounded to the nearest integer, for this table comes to 209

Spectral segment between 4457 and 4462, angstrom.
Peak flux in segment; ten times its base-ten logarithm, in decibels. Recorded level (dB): 14.3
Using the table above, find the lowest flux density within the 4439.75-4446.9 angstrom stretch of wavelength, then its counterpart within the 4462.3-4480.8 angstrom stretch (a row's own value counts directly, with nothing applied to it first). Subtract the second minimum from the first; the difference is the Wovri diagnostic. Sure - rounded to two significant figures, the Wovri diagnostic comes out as -1.6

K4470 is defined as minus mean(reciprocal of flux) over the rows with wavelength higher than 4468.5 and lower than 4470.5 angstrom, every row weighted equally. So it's -0.0400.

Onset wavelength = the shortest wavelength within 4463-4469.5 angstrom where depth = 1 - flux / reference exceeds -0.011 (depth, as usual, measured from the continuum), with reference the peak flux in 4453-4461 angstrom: 4463.84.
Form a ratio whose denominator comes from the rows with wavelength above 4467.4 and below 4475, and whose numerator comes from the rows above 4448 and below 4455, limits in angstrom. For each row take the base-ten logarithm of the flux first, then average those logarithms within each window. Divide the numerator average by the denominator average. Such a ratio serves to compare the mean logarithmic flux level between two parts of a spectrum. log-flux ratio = 0.99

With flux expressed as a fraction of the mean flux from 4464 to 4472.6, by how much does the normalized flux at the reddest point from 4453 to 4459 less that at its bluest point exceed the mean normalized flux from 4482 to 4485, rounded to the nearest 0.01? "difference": -1.04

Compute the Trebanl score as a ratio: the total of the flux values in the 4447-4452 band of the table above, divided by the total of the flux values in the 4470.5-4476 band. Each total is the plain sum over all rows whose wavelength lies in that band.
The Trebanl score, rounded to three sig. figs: 0.924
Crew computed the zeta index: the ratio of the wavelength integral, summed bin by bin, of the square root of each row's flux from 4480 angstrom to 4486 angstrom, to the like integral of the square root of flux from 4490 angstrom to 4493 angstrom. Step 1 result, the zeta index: 2.03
